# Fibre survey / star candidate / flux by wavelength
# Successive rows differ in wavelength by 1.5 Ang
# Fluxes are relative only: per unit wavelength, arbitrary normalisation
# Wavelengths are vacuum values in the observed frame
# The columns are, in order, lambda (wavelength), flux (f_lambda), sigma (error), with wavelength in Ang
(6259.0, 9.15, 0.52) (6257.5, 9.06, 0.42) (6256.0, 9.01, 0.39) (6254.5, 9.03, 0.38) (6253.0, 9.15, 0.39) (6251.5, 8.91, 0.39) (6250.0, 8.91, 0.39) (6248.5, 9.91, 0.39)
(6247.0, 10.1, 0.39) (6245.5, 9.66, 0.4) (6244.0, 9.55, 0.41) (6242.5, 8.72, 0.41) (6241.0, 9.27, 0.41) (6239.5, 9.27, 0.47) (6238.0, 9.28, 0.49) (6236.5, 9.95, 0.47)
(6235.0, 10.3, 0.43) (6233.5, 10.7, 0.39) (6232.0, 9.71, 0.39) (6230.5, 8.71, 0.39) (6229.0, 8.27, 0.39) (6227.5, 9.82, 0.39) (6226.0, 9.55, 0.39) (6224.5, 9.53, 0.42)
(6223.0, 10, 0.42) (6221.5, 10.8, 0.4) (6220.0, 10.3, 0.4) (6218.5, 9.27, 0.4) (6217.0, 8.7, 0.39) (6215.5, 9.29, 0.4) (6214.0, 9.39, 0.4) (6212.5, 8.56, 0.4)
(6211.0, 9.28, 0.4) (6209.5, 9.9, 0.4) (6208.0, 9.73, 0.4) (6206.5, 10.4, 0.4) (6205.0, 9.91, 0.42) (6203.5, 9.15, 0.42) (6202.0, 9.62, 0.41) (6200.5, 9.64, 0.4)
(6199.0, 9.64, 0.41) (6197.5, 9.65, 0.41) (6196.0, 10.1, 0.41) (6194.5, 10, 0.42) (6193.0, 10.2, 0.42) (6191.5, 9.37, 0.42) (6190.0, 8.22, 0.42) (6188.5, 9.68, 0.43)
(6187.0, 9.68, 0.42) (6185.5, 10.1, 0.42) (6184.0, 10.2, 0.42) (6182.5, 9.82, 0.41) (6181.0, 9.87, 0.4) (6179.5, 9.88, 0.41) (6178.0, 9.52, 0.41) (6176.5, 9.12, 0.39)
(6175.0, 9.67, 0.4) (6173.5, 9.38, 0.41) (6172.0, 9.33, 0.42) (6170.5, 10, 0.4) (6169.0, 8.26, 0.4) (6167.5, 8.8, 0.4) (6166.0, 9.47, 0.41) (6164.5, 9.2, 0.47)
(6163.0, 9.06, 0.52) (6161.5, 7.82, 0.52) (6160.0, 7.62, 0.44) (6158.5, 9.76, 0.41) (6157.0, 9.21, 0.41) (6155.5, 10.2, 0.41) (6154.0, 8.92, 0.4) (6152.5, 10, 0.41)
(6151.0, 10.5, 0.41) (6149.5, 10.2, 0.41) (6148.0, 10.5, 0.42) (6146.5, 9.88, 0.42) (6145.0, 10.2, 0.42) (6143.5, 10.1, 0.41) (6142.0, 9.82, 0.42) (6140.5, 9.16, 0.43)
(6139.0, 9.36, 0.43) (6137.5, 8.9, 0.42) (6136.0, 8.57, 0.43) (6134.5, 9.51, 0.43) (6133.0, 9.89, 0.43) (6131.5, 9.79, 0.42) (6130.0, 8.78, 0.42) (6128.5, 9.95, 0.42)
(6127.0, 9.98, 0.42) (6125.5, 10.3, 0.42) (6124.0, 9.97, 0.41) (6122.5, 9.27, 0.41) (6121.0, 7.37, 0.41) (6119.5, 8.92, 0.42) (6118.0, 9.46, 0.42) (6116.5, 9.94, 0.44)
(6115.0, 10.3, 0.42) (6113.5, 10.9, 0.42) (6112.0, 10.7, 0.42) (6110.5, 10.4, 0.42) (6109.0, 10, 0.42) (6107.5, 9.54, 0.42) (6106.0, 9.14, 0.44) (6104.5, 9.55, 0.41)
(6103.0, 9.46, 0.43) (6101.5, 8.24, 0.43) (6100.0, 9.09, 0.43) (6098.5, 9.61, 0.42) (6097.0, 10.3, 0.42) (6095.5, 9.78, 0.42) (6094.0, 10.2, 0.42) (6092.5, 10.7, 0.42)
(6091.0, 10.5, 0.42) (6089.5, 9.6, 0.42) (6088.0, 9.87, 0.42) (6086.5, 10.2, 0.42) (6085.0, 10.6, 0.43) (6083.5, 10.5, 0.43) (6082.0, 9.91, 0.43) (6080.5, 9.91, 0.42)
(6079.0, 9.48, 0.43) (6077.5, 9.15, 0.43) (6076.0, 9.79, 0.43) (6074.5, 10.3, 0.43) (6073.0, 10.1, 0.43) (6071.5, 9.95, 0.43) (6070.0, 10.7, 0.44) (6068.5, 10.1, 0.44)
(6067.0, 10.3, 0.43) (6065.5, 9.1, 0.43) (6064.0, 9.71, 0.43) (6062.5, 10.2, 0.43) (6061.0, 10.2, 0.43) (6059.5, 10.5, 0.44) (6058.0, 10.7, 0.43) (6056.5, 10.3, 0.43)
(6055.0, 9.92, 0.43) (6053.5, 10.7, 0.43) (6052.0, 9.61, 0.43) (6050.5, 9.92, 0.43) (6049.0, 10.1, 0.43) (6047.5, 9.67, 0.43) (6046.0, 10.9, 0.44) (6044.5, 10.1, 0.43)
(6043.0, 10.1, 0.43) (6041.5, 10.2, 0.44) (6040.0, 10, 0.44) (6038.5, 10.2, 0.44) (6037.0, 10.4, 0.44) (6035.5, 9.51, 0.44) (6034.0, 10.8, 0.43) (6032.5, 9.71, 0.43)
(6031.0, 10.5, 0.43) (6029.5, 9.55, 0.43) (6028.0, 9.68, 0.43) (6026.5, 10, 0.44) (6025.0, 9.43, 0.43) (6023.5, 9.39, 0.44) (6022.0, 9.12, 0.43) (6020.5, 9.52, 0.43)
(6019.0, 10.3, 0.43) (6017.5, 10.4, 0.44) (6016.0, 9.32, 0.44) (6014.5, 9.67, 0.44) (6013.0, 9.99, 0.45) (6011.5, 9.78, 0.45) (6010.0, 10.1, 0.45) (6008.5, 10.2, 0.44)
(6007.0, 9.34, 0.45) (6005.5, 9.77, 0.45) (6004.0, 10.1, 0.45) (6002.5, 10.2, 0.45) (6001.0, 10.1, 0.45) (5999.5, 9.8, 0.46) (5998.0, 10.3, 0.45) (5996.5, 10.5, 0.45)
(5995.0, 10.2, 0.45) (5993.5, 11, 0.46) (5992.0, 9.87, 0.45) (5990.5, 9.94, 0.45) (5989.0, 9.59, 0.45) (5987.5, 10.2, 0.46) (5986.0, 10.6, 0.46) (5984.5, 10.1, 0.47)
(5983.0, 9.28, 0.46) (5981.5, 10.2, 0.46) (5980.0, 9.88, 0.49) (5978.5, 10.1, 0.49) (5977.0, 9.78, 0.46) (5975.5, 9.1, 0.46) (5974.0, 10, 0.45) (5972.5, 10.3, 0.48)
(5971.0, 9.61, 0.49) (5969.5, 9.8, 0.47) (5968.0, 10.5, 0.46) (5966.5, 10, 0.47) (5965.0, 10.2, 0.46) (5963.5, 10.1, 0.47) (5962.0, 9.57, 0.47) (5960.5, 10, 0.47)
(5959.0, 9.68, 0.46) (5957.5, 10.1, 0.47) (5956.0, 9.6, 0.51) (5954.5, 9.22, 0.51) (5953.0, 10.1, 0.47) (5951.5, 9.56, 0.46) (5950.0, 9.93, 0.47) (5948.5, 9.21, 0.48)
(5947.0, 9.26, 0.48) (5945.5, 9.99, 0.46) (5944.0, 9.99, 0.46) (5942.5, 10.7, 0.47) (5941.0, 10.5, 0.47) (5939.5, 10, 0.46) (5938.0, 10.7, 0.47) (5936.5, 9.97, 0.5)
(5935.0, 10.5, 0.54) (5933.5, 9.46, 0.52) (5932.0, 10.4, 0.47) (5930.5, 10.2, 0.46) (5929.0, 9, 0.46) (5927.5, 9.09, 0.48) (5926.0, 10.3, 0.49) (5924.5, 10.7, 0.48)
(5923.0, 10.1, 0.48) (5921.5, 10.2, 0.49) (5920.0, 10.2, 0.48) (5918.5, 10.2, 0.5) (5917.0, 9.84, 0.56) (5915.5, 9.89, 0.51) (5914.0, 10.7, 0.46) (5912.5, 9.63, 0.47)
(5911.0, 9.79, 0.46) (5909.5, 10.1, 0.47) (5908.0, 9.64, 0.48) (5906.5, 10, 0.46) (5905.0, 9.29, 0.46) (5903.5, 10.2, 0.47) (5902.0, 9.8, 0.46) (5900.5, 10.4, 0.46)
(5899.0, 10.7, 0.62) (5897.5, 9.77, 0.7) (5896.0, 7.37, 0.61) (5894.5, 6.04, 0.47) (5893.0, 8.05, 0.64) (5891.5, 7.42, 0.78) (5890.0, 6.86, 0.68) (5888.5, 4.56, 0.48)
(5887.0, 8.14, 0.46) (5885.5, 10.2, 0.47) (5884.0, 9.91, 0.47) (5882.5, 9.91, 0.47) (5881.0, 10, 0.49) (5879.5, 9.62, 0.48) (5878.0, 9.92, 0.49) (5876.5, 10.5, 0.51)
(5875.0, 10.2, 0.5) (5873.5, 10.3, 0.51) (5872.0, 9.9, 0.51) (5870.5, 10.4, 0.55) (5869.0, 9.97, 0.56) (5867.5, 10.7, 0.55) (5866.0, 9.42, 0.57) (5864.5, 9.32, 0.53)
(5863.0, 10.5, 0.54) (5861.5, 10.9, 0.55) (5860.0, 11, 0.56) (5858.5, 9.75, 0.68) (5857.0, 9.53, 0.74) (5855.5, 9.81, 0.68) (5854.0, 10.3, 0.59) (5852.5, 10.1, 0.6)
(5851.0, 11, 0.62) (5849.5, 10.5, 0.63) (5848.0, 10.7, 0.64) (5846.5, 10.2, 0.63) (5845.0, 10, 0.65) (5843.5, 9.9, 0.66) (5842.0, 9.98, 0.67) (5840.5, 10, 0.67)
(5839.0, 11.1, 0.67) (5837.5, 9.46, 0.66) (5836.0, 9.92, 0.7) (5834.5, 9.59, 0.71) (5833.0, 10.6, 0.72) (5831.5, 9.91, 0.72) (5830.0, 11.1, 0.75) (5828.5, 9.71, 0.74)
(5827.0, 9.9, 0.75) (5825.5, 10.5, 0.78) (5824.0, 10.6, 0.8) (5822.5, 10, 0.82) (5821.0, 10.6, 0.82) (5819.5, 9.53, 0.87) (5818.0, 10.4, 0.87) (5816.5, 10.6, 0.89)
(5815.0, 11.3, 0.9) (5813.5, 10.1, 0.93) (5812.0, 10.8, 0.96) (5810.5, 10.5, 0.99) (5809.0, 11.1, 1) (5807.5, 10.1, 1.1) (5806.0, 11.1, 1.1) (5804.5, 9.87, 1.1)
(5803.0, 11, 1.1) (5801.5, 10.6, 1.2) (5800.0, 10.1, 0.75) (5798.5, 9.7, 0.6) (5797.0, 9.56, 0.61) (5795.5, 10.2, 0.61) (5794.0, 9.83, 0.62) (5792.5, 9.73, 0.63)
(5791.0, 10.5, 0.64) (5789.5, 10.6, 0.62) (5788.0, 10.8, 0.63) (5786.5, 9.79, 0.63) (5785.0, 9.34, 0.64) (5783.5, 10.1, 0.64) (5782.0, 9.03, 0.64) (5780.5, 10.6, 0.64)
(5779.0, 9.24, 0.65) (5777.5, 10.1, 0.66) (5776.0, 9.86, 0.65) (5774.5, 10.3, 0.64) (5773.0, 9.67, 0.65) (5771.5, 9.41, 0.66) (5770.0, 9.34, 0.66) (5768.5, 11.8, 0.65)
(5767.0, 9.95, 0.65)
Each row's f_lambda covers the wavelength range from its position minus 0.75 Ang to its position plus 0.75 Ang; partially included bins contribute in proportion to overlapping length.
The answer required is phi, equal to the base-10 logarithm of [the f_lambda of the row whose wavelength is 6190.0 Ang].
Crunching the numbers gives 0.91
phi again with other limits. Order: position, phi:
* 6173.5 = 0.97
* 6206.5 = 1.02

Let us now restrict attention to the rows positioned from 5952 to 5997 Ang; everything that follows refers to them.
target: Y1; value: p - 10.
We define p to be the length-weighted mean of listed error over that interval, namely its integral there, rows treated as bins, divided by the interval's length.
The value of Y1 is -9.53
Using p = 0.47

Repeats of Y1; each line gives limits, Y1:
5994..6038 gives -9.56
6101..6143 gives -9.58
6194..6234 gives -9.60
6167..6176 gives -9.60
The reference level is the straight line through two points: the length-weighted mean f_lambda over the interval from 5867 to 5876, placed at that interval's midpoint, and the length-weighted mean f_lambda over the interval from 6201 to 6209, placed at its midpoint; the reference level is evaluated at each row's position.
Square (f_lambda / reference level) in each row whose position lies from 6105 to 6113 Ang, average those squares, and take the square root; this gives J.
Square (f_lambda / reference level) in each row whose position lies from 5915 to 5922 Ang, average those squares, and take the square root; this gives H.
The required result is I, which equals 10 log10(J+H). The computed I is 3.004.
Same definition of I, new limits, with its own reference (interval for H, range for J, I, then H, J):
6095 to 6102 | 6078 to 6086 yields 2.936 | 0.95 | 1.02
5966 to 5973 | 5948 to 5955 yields 2.887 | 0.99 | 0.95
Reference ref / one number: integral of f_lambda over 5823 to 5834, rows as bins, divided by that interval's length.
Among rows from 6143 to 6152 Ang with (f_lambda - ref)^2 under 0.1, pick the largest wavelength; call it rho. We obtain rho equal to 6151.0 Ang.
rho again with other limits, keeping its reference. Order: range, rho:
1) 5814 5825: 5824.0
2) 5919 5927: 5926.0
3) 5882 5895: 5885.5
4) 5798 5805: 5801.5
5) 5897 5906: 5903.5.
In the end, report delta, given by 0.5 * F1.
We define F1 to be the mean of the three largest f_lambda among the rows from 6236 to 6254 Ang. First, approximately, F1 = 10.0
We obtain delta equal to 4.99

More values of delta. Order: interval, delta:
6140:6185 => 5.20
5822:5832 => 5.37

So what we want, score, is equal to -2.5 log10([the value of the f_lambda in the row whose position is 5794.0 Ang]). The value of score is -2.48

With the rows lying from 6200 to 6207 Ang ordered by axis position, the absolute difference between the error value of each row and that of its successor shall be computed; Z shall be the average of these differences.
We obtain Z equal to 0.010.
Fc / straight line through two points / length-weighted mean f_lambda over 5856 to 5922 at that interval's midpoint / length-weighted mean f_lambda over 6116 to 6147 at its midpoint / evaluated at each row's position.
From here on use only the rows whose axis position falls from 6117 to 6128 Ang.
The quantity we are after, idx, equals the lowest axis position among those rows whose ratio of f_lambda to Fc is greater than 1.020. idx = 6124.0 Ang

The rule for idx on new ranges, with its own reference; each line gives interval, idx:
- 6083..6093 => 6083.5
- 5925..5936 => 5926.0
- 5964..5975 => 5965.0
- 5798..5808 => 5800.0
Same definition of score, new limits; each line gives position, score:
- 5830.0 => -2.61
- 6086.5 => -2.52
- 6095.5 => -2.48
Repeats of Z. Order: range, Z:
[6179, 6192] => 0.006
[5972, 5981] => 0.014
